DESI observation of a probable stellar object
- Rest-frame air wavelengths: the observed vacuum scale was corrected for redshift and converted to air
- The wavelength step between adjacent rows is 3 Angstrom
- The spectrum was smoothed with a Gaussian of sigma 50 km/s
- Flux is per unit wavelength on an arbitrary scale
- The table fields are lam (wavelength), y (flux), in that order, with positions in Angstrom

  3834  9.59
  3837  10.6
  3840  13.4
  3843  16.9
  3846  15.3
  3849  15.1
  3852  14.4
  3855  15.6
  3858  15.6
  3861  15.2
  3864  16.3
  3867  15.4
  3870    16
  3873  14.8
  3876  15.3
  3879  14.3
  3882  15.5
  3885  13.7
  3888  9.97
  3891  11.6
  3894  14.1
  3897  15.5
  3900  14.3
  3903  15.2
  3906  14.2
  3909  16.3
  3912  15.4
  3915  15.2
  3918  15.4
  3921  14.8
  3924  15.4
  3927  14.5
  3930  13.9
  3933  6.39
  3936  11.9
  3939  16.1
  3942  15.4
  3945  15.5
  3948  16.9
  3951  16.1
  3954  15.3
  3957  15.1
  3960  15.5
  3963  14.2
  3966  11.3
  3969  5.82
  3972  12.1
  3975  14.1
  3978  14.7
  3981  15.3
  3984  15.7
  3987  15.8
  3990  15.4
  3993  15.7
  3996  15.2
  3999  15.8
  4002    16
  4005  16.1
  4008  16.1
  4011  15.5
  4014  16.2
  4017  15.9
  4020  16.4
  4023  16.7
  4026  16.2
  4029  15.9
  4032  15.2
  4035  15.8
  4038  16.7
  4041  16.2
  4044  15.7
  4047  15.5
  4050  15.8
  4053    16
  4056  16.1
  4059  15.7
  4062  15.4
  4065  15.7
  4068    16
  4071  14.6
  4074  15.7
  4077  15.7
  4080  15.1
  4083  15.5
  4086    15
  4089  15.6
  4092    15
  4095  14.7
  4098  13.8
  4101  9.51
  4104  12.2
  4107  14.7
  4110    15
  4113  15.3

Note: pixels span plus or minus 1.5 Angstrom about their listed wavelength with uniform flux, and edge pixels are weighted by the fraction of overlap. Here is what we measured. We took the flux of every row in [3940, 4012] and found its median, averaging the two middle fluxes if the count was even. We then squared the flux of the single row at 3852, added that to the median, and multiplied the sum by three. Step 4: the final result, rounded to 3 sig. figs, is 668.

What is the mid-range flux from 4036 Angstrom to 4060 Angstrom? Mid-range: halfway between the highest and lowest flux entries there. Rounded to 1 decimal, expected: 16.1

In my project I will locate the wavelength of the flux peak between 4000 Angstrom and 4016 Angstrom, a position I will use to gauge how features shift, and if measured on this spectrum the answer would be 4014 Angstrom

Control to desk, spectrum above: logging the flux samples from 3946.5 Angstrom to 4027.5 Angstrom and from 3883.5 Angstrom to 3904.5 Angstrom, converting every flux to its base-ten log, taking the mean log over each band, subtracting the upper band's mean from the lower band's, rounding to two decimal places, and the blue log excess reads -0.04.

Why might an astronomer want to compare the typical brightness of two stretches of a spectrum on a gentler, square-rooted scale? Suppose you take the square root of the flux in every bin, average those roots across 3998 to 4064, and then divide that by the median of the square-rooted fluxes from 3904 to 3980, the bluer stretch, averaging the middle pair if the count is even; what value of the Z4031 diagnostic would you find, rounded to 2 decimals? 1.03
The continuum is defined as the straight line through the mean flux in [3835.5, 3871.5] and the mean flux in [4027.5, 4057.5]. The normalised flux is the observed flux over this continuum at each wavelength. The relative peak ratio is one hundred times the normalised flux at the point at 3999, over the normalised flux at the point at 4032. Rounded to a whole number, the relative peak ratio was 105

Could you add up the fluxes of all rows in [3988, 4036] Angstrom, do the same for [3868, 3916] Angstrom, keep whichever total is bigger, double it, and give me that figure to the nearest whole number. 508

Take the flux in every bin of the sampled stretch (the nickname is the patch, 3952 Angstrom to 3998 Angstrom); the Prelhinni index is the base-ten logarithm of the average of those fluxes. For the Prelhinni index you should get 1.15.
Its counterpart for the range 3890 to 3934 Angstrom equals 1.15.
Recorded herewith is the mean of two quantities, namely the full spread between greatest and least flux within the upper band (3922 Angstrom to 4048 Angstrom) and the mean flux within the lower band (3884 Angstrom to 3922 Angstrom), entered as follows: 12.7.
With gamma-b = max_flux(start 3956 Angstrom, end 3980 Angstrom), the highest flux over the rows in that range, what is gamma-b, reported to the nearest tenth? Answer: 15.5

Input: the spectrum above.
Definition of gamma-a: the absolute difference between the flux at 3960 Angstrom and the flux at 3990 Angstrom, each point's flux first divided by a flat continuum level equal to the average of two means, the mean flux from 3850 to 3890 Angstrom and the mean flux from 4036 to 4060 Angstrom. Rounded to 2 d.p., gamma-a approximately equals 0.01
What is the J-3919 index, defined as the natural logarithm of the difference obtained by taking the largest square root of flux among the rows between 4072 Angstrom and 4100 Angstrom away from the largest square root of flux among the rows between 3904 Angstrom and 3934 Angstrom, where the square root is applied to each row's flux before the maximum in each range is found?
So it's -2.6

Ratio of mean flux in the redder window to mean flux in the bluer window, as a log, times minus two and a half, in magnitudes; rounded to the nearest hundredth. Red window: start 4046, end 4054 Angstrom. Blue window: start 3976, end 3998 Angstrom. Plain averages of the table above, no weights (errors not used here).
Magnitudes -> -0.03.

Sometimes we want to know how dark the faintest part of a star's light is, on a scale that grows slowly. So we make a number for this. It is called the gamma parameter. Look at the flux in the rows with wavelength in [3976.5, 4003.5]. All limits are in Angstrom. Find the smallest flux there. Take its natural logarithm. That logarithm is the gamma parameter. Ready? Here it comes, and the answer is 2.69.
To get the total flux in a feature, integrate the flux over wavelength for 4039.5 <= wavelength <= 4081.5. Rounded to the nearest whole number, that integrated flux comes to 658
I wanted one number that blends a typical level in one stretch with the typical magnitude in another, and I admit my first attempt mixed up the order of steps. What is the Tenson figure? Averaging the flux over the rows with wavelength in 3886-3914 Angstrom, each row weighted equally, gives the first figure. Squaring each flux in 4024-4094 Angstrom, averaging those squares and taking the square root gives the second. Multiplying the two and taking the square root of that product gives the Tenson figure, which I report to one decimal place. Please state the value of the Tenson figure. 14.8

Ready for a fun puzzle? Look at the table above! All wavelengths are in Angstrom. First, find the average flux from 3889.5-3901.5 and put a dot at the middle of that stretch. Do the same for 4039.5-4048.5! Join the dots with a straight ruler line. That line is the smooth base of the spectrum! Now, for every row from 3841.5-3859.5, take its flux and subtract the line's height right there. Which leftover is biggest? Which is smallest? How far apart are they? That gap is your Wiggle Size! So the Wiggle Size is 2.6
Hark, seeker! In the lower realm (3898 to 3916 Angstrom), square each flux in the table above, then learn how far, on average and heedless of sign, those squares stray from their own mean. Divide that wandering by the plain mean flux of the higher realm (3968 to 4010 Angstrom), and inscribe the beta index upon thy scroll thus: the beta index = 1.2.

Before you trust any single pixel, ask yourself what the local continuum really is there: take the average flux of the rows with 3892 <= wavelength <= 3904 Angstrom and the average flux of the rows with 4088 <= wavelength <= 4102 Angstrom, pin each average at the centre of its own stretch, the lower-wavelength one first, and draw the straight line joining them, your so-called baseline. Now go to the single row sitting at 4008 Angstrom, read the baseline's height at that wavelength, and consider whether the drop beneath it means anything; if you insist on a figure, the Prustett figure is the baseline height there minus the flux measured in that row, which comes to -1.9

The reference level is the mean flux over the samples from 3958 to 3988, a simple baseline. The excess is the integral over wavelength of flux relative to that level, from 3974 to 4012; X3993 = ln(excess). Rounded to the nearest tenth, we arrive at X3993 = 4.4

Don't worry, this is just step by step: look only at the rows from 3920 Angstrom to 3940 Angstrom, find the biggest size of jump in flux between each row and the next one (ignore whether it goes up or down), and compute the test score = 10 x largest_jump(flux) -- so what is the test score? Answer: 75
